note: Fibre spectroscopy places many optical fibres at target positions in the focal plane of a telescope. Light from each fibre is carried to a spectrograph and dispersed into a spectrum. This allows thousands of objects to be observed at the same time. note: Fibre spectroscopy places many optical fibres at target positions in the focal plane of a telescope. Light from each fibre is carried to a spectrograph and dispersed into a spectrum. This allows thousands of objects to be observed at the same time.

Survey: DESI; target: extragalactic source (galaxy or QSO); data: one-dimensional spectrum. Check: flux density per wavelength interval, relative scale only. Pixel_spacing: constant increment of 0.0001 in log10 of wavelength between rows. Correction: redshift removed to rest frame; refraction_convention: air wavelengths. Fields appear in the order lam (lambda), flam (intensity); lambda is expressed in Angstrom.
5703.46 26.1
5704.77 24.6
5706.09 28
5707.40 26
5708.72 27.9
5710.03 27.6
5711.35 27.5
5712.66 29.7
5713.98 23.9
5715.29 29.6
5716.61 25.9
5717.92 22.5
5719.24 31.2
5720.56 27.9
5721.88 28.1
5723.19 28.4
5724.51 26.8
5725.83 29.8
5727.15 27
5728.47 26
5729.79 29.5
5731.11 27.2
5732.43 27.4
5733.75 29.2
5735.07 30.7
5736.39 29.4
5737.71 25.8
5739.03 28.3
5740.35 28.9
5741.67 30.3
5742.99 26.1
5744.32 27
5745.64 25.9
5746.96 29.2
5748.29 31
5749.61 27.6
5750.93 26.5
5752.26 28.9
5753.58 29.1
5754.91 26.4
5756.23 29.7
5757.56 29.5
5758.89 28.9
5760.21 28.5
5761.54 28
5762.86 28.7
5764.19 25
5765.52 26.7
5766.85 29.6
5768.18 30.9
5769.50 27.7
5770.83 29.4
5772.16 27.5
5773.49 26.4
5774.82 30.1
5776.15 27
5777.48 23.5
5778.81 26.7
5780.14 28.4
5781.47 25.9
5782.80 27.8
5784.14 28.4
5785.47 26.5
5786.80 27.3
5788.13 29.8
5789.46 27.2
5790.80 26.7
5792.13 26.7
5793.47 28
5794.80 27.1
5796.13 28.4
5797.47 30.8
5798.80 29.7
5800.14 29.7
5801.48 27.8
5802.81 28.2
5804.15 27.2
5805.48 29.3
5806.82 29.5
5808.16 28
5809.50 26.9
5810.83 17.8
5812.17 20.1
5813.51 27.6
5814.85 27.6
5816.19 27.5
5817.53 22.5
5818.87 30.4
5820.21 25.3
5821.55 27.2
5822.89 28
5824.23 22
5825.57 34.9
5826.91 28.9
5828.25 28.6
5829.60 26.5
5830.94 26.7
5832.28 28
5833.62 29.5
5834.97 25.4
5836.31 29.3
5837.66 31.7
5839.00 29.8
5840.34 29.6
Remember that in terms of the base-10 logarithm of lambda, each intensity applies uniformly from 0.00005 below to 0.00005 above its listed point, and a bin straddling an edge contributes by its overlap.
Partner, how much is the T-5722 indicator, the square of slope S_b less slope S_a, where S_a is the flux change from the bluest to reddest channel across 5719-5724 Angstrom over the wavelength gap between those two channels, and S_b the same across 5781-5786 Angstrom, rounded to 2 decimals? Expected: 0.74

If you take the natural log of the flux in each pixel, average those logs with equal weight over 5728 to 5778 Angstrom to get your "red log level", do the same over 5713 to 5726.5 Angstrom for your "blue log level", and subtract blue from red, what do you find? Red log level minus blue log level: 0.03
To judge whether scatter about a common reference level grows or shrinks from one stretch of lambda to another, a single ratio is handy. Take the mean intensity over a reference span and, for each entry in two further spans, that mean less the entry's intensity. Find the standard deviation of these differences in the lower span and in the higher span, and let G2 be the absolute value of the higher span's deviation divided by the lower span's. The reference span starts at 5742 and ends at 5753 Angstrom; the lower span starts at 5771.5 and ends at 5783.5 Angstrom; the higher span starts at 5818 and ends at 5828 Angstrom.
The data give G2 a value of 2.2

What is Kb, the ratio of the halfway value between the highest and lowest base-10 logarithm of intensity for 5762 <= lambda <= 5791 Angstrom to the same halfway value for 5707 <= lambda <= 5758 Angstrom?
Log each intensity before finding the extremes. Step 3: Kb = 1.01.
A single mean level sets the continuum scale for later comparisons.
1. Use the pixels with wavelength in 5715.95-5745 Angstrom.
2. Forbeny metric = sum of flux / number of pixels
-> 27.88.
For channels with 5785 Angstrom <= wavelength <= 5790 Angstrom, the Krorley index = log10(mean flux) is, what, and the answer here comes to 1.44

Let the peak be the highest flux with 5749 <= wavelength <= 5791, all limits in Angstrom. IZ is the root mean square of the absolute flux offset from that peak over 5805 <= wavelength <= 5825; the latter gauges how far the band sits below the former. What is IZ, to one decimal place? 6.1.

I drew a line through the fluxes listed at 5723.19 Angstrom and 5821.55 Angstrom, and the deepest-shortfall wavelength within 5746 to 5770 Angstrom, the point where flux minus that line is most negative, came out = 5764.19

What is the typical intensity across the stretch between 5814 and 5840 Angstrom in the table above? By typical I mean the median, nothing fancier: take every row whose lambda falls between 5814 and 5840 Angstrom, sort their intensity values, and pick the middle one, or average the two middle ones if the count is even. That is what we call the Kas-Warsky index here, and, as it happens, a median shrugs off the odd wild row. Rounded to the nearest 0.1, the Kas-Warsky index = 28.0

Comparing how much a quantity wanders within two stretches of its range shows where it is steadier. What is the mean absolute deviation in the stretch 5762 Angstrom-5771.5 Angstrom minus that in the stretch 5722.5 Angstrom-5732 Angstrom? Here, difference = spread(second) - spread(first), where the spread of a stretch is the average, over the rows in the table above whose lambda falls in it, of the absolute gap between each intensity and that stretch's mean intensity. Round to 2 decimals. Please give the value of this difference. 0.34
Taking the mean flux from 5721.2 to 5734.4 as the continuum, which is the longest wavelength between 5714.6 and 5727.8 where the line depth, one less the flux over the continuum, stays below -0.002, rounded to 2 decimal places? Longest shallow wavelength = 5725.83 Angstrom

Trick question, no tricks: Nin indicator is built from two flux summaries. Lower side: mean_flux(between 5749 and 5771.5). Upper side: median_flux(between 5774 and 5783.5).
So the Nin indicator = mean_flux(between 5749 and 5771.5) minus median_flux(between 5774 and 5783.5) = 1.3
